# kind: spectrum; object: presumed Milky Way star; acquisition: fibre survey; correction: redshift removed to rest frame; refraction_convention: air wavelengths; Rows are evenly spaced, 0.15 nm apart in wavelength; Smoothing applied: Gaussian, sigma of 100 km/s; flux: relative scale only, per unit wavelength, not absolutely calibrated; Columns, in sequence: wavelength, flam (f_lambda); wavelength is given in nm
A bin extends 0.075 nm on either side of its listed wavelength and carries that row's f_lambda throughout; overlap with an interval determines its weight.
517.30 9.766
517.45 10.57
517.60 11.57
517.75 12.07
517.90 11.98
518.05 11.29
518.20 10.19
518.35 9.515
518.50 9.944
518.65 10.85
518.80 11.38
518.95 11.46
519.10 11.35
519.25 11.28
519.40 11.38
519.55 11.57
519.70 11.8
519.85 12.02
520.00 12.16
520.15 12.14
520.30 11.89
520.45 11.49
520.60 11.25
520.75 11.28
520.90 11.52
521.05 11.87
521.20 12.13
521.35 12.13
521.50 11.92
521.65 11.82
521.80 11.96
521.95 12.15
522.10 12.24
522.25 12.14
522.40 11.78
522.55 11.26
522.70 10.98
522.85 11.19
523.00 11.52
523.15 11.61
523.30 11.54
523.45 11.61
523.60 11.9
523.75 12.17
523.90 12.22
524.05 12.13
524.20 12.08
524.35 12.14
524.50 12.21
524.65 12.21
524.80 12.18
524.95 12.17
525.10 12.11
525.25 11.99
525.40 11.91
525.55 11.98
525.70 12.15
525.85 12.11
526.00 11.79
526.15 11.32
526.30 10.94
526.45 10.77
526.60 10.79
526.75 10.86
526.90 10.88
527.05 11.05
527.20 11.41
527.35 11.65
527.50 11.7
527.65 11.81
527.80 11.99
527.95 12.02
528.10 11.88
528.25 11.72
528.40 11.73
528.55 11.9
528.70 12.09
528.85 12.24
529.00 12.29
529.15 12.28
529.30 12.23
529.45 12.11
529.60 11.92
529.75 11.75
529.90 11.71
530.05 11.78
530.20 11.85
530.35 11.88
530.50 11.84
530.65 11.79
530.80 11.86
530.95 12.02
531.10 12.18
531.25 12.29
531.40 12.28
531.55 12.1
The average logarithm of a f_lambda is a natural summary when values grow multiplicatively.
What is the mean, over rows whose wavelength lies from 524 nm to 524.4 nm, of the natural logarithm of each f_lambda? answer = 2.49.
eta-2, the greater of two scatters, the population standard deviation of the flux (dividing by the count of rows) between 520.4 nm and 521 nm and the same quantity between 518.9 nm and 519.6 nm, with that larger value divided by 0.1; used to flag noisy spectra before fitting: 1.2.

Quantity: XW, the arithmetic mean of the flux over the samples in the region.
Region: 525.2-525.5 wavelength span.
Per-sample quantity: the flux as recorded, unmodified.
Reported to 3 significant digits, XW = 11.9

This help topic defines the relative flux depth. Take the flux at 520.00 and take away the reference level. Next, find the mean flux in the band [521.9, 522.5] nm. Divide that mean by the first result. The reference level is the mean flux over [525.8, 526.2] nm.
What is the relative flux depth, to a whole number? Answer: 29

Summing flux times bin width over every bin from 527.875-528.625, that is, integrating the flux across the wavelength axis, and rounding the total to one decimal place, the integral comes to 8.9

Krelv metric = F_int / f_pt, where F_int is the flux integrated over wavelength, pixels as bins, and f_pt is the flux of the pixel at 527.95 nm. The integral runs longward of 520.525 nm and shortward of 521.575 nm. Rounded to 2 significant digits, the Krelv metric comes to 1.0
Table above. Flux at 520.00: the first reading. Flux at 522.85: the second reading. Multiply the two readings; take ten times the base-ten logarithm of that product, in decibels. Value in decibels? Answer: 21.34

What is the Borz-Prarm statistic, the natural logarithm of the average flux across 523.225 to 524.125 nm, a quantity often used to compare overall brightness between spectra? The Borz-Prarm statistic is 2.48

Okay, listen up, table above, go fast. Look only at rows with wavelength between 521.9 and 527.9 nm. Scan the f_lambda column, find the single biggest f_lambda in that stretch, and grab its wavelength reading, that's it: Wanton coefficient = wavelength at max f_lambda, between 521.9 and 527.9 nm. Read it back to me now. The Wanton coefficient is 522.10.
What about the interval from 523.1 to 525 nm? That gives 523.90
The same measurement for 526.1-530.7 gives 529.00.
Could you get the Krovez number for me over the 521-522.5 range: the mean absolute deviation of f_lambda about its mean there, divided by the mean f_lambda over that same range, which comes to 0.012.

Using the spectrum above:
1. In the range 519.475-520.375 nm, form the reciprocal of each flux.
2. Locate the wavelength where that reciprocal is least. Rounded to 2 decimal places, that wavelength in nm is 520.00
